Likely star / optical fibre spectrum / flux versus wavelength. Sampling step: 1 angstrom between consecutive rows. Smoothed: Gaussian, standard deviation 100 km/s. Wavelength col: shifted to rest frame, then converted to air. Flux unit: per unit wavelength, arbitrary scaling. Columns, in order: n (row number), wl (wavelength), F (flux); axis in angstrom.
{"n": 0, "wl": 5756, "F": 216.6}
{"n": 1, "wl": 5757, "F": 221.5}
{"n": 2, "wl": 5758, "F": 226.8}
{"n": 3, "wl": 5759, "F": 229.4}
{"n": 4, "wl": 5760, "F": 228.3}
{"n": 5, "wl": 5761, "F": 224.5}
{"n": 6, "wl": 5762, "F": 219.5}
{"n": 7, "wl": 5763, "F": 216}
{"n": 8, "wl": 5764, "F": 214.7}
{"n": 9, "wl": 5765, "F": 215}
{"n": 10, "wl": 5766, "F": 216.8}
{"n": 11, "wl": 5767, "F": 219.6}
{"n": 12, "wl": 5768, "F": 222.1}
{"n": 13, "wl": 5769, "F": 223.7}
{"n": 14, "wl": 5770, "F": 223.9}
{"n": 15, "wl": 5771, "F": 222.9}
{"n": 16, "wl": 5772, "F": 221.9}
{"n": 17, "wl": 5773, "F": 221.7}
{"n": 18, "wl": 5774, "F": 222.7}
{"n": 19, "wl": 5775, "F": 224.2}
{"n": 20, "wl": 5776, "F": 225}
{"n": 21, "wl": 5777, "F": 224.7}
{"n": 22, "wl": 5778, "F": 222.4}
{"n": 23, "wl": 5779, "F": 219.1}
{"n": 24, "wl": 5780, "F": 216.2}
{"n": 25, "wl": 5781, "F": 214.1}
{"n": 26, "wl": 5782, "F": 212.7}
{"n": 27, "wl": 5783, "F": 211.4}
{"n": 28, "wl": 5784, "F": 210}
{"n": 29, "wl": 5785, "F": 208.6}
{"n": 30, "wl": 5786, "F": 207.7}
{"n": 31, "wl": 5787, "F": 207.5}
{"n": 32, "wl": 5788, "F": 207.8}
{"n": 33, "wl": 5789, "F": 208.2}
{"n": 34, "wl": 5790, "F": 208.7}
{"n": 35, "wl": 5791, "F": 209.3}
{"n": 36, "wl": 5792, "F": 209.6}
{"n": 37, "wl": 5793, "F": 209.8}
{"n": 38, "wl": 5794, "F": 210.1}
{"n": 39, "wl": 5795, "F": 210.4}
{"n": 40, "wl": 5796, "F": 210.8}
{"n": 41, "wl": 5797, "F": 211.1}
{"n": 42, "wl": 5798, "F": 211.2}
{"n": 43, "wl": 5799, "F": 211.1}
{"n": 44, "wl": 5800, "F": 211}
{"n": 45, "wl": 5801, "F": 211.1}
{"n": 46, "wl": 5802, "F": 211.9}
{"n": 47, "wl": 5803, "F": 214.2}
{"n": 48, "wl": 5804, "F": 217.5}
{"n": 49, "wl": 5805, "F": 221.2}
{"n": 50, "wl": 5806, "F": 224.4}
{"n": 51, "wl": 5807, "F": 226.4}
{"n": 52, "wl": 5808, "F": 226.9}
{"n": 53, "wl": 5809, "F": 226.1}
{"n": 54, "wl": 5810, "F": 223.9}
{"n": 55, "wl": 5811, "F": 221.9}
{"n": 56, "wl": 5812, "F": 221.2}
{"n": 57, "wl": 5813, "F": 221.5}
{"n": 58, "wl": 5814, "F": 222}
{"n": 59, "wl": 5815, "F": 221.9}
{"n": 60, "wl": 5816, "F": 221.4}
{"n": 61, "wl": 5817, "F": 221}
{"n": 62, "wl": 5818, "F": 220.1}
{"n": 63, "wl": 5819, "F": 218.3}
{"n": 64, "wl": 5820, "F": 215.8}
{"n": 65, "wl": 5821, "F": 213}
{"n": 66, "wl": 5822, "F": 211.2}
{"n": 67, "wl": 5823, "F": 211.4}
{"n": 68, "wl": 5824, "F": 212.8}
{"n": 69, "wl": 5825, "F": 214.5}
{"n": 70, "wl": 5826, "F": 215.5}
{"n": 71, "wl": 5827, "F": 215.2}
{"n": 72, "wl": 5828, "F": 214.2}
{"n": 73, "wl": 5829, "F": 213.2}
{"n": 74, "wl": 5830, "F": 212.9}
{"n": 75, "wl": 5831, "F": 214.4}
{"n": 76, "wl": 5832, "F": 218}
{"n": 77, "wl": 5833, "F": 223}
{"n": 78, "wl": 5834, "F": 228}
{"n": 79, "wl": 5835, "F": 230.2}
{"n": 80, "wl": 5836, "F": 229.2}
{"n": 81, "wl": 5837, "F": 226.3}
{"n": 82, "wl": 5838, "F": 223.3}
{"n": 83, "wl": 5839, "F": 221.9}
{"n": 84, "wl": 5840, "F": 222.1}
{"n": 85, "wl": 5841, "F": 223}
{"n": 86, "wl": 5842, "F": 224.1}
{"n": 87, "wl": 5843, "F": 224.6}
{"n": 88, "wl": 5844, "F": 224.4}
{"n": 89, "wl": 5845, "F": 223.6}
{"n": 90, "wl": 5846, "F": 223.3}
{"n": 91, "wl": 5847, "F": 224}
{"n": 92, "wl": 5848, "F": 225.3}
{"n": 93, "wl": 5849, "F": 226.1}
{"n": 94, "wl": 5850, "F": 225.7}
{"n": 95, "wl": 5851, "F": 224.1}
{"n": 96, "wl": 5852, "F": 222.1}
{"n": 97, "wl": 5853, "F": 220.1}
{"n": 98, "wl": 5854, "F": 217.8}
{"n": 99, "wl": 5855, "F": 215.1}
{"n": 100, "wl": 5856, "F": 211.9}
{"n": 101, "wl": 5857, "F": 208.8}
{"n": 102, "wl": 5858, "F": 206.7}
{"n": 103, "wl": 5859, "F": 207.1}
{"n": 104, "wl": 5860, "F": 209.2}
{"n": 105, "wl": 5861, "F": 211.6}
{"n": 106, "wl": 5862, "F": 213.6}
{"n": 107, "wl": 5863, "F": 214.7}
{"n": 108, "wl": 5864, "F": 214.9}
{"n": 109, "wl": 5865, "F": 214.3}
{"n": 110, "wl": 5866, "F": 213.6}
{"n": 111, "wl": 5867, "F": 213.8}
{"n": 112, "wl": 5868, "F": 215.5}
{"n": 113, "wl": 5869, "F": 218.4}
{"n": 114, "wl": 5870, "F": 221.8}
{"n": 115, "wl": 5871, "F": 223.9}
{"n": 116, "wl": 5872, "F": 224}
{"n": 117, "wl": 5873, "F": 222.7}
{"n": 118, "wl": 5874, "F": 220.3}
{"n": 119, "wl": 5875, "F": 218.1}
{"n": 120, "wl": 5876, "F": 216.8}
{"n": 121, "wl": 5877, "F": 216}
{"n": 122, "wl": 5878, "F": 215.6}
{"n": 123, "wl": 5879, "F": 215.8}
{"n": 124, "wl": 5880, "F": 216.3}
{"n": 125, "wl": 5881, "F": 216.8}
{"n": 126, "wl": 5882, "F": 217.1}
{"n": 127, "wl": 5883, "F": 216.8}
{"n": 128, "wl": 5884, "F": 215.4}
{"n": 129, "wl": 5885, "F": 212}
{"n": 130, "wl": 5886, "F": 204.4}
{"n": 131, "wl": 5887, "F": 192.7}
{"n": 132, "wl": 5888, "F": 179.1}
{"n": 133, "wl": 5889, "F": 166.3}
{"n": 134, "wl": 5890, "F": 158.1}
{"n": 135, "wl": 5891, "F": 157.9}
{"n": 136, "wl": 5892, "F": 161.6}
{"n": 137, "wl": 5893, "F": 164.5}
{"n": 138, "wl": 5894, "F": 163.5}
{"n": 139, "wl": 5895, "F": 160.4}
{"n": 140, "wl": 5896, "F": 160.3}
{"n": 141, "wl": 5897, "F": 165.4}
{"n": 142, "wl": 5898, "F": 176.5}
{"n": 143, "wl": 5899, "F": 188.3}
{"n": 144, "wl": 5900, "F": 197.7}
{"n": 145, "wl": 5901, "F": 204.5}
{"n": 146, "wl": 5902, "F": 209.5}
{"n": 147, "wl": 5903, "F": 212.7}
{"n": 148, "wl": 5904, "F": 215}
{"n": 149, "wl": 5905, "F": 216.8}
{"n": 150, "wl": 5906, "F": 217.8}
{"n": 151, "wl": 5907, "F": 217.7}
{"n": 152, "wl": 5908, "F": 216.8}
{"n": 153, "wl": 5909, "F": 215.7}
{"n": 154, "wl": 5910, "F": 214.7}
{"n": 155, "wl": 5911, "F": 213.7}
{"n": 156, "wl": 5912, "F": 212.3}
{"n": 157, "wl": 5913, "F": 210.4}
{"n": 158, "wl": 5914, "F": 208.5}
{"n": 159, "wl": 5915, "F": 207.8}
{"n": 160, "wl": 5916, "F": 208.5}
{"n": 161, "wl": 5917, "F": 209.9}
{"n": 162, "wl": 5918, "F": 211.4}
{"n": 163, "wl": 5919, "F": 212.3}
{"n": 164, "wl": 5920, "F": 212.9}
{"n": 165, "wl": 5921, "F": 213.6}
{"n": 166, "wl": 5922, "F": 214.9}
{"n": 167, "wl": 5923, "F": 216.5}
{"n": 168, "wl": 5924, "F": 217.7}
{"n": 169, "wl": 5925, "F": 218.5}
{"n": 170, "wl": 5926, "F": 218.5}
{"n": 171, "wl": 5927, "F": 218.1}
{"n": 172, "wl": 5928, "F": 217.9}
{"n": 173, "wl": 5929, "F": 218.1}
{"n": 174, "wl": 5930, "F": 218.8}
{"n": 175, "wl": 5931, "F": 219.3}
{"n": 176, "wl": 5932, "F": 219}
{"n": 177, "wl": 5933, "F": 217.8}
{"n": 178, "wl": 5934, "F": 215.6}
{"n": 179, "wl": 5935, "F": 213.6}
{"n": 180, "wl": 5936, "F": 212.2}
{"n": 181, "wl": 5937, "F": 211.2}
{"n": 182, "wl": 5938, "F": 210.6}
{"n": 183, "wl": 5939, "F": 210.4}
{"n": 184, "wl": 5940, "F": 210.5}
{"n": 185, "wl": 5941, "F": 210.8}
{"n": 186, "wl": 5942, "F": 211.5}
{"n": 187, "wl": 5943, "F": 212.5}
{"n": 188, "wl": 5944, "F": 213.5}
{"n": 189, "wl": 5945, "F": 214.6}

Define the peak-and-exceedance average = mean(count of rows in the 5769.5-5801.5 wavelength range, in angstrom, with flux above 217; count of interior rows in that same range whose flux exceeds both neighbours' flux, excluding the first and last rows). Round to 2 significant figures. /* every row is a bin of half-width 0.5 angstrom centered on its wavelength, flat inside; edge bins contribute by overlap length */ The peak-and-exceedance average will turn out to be 6.0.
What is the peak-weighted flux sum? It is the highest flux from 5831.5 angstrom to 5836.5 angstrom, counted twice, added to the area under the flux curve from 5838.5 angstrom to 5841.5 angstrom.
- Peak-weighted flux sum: 1127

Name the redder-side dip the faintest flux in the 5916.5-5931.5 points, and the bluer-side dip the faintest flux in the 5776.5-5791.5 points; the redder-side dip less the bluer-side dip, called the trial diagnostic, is 2.4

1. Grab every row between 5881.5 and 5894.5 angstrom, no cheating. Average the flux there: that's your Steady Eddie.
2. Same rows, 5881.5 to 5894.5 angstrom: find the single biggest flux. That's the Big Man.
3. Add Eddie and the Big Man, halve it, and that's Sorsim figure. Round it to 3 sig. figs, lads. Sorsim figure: 201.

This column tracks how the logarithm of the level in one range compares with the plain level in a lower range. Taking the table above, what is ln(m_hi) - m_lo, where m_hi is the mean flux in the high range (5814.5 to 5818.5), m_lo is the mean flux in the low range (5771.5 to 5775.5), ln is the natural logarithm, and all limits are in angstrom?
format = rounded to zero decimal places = -217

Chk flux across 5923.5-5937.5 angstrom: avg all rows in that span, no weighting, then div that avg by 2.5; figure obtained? 86.8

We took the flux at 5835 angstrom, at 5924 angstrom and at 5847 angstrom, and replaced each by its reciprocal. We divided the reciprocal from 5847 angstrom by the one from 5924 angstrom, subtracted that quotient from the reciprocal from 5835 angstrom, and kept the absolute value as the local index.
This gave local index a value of 0.97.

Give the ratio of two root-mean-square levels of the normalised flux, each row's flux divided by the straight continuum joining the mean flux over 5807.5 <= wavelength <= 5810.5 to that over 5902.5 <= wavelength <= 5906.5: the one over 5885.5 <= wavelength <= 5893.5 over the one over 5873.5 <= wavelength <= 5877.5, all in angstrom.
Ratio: 0.80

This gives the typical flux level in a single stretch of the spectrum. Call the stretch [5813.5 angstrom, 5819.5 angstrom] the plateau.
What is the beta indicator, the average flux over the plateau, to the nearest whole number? 221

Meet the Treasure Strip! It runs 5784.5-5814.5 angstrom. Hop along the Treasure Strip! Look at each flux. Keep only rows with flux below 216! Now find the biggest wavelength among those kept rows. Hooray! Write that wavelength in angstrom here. 5803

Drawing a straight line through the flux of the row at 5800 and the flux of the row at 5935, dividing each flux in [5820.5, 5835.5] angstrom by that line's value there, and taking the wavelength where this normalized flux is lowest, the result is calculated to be 5822 angstrom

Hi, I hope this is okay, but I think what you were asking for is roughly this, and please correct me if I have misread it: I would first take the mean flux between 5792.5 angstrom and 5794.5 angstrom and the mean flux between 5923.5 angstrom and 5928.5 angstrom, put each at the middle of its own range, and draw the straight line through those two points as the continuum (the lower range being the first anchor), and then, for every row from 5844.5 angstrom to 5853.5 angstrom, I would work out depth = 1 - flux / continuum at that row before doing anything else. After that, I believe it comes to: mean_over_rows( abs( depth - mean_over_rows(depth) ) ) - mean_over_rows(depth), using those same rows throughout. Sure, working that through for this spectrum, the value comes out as 0.06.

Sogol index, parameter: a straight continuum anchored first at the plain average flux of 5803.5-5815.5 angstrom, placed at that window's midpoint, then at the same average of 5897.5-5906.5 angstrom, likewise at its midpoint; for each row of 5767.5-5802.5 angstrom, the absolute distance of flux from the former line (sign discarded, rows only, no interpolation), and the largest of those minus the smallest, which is 15.3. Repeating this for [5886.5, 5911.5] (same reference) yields 48.6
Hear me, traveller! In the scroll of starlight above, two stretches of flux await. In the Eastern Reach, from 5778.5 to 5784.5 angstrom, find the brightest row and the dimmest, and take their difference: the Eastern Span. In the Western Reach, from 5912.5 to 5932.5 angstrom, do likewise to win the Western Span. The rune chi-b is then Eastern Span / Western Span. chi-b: 0.79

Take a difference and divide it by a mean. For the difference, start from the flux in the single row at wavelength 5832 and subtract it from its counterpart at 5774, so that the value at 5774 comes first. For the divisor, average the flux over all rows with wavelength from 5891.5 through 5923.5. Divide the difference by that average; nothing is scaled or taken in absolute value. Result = 0.02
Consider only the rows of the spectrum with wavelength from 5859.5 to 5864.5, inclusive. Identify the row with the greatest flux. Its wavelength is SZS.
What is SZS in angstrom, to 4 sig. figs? 5864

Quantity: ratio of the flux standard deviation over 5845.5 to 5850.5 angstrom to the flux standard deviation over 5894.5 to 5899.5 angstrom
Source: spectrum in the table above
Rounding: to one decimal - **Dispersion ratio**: 0.1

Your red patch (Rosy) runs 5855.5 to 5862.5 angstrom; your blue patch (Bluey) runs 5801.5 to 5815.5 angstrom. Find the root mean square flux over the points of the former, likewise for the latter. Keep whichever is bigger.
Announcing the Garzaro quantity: 222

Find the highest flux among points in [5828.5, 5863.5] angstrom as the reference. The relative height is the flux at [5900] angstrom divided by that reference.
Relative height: 0.86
